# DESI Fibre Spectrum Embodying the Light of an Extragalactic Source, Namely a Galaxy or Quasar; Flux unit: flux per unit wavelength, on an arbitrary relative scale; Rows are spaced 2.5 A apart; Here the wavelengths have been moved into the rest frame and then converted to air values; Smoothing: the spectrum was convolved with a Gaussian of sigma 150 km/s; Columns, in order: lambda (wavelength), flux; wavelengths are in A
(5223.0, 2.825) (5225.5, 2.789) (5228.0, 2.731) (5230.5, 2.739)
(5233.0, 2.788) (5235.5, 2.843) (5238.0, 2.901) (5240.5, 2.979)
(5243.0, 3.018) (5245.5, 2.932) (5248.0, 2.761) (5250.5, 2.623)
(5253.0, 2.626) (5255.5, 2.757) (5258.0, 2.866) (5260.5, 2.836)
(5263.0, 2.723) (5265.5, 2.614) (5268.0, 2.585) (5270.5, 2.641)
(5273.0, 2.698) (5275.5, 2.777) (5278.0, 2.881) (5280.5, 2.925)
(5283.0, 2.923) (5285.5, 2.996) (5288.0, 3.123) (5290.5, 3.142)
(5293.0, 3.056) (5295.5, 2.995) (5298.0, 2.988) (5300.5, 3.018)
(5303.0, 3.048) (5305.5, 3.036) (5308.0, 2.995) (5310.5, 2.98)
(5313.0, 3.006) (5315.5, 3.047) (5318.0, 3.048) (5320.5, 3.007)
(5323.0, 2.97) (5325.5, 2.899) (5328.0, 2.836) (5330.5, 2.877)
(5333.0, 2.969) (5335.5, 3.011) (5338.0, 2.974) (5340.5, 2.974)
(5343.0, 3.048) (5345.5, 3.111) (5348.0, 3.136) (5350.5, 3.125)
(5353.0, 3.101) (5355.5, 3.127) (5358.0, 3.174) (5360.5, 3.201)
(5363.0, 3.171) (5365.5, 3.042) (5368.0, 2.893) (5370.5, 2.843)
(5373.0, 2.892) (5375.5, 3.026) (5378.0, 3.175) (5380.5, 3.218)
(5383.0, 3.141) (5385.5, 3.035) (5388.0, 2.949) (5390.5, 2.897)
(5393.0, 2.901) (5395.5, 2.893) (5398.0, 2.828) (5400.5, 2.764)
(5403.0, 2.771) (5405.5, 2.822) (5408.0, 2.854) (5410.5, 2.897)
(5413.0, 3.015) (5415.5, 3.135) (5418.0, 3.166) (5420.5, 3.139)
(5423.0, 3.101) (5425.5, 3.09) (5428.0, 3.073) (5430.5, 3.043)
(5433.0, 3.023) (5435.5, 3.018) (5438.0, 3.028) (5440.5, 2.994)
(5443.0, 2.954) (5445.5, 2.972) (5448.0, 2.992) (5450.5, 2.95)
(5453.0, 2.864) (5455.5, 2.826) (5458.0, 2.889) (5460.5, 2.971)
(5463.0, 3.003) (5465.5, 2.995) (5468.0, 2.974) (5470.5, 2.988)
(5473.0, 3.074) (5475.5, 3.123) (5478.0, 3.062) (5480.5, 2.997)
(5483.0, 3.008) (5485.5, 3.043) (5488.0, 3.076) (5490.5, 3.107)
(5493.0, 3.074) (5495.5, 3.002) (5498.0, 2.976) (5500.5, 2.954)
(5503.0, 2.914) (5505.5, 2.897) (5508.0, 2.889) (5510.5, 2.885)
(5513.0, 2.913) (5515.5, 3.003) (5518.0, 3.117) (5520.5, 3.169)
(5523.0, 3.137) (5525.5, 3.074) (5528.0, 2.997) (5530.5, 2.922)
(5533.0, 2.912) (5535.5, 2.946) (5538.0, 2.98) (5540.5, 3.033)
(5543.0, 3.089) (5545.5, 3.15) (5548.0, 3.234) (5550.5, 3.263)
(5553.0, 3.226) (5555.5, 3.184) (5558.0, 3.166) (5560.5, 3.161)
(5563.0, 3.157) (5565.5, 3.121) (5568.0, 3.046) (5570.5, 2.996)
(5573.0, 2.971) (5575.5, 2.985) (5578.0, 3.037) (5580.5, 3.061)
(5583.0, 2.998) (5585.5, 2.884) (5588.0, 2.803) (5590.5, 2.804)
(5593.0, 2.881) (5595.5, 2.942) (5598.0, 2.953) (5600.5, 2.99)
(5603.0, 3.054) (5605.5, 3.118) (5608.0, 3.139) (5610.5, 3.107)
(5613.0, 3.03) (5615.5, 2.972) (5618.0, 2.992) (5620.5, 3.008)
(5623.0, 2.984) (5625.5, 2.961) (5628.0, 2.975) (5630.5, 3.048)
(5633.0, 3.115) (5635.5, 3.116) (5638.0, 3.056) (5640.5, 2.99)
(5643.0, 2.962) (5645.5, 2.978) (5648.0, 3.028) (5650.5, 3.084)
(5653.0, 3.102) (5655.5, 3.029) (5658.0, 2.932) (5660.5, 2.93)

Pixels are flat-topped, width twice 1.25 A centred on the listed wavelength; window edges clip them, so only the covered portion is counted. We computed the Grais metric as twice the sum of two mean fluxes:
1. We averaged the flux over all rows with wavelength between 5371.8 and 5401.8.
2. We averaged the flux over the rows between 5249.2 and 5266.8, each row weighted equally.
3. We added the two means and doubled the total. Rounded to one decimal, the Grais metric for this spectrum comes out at 11.4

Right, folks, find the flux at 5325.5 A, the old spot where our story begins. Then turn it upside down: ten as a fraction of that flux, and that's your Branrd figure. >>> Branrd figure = 3.45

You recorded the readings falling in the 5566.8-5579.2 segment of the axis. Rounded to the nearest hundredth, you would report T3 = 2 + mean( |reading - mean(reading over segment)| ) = 2.03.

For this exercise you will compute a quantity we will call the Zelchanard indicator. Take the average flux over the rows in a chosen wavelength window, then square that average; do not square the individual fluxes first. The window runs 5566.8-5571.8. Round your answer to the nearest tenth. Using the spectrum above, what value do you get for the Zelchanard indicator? 9.1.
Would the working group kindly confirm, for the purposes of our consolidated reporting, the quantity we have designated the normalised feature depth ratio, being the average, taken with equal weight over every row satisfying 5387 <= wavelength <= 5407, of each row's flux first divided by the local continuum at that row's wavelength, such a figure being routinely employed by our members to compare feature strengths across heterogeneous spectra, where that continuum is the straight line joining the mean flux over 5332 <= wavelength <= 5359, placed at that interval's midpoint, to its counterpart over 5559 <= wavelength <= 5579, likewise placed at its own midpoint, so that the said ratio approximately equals 0.93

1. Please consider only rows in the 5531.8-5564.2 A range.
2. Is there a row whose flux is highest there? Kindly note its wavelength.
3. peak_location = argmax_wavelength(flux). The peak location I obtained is 5550.5 A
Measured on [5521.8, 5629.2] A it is 5550.5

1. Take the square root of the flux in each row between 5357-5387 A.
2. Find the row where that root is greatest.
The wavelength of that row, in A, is 5380.5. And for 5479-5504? 5490.5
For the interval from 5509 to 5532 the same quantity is 5520.5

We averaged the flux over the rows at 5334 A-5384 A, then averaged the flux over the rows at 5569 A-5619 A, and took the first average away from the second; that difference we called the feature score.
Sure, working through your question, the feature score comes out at -0.08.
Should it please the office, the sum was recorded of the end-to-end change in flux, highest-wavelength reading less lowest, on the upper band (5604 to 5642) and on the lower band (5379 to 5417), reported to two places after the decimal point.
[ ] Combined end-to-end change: -0.21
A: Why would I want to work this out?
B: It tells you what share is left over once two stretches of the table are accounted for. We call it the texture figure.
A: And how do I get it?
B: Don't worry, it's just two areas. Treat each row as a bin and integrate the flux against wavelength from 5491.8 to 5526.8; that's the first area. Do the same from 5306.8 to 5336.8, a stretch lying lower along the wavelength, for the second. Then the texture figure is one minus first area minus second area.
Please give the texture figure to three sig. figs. -193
